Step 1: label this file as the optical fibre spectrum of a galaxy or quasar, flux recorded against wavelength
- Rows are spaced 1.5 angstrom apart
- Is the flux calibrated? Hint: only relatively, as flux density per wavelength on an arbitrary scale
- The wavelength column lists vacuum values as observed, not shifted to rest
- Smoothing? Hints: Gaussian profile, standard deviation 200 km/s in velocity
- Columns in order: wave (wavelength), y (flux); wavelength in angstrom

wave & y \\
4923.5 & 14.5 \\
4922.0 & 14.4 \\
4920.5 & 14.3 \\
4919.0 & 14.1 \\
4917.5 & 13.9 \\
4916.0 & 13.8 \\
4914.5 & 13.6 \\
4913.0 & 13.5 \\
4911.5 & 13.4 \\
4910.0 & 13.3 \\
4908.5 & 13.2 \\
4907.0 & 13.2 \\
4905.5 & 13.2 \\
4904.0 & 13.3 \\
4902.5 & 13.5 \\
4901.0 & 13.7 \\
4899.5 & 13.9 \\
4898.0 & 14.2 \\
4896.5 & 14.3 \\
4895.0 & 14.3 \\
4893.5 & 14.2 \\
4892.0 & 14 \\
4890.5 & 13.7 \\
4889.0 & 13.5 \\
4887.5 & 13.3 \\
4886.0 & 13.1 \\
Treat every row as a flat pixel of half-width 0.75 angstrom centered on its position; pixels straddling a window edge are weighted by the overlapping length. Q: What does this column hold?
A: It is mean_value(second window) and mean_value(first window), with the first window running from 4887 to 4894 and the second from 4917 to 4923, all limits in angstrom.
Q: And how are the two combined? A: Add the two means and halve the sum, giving 14.0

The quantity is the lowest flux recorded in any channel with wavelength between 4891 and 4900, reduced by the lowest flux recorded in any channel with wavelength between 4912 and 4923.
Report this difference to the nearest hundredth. 0.40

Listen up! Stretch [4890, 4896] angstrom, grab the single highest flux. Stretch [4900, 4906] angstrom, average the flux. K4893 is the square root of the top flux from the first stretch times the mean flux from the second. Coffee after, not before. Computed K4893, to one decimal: 13.9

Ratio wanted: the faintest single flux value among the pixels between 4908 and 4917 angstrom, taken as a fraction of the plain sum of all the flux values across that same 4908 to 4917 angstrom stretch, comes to 0.163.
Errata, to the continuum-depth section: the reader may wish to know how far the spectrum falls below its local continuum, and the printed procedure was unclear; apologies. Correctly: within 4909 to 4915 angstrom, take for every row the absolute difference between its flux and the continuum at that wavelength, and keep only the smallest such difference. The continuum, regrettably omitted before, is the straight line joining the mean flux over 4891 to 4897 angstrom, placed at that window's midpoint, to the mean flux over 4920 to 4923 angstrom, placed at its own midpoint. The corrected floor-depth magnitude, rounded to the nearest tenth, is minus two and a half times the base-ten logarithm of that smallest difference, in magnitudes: 0.4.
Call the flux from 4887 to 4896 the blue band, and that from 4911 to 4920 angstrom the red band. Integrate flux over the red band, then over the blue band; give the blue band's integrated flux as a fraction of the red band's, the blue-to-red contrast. 1.0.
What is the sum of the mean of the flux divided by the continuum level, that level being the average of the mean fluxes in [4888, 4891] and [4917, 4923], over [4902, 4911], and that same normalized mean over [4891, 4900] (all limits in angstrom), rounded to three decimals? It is 1.975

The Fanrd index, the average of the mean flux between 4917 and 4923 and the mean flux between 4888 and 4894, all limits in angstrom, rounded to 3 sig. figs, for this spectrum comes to 14.0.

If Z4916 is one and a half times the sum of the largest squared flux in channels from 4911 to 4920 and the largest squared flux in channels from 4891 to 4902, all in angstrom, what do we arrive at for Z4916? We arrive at 605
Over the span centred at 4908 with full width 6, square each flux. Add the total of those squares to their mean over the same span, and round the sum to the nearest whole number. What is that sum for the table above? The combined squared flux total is 875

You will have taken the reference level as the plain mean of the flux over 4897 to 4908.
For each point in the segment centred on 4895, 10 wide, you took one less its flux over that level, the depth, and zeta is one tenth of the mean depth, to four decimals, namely -0.0038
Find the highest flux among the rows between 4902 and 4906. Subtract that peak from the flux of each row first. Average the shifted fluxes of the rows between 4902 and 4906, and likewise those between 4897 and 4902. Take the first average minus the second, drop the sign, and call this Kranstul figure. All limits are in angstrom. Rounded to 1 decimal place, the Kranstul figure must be 0.6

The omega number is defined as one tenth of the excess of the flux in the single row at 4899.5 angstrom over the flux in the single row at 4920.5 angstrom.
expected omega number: -0.04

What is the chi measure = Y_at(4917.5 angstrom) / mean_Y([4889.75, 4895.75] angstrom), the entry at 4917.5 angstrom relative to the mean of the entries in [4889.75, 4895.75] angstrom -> 0.99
